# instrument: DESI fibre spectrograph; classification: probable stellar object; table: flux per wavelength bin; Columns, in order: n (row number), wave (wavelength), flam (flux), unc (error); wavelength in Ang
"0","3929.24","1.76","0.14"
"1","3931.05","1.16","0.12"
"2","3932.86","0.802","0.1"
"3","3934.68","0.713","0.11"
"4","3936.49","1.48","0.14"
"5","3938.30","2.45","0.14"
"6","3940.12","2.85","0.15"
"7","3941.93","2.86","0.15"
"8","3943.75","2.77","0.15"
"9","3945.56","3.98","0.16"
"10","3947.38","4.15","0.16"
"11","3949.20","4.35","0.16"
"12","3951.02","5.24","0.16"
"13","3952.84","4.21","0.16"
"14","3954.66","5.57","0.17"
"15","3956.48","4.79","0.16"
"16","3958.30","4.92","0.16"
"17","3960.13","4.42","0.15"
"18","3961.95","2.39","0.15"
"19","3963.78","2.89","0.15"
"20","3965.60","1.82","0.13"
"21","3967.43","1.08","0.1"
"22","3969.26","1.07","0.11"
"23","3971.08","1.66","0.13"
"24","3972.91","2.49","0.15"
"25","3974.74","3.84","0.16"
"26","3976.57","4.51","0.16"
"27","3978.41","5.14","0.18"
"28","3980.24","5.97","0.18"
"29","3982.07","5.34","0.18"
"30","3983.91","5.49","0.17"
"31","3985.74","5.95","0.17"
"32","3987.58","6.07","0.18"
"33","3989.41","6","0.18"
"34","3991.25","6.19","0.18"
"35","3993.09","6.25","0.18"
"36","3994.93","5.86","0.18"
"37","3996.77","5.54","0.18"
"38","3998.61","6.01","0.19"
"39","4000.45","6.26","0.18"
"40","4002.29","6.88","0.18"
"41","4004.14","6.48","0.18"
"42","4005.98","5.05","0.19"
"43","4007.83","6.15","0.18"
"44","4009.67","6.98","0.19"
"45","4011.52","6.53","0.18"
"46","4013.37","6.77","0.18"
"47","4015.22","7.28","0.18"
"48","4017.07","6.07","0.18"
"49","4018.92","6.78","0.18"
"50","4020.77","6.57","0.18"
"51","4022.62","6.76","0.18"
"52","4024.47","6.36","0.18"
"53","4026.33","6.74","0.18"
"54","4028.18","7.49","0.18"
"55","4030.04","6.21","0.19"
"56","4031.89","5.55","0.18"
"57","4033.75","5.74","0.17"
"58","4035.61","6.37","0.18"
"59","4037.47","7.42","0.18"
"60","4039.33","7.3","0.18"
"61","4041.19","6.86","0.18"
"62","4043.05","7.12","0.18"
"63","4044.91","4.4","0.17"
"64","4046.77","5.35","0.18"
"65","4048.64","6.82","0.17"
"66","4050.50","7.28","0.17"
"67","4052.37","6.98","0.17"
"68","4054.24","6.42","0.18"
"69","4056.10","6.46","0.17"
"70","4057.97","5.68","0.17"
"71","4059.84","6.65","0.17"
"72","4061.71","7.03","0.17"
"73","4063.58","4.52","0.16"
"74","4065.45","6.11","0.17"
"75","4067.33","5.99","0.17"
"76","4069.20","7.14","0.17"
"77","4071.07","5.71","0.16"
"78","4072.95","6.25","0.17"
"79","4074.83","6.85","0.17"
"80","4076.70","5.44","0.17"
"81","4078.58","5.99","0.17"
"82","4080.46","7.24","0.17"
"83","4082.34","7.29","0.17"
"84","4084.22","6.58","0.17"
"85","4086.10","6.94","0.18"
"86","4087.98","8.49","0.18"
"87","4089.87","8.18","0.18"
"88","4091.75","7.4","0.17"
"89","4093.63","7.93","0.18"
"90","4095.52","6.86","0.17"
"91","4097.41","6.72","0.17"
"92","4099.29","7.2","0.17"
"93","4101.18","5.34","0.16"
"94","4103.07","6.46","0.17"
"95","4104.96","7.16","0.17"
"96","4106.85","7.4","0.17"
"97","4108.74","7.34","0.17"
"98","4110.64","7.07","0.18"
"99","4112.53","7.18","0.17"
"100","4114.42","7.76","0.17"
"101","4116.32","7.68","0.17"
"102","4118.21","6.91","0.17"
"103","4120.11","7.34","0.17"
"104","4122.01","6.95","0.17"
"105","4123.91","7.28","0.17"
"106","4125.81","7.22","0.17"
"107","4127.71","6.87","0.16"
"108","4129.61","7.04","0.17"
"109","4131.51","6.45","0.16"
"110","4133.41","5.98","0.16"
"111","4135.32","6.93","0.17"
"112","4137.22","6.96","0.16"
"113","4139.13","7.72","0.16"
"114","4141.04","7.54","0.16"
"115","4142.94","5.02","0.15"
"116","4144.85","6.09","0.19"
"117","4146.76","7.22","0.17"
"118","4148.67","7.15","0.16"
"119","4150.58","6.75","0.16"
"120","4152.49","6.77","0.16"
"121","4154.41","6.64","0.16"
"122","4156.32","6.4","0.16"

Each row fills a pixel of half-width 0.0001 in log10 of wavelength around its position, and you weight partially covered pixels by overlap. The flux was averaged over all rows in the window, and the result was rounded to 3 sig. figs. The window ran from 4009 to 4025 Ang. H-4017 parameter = 6.68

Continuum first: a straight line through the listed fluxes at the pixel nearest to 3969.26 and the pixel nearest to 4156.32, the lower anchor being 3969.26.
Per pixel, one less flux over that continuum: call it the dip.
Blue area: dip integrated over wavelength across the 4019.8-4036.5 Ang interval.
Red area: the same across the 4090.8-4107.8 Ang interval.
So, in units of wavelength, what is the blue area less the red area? -15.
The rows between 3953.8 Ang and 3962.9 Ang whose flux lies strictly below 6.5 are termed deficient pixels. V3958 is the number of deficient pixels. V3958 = 5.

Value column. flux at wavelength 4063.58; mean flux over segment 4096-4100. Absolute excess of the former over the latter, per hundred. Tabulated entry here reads 0.024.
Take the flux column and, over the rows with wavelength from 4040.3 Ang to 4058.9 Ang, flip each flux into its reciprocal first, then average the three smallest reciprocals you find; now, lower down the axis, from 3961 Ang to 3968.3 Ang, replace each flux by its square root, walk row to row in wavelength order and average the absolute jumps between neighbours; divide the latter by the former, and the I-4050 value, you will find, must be 1.94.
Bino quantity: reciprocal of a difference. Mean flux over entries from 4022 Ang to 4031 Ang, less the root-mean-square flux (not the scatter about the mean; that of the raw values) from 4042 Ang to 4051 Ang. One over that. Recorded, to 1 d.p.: 2.4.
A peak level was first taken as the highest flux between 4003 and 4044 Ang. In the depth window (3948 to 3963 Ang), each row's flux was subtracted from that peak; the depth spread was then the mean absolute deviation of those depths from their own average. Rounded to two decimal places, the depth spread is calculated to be 0.64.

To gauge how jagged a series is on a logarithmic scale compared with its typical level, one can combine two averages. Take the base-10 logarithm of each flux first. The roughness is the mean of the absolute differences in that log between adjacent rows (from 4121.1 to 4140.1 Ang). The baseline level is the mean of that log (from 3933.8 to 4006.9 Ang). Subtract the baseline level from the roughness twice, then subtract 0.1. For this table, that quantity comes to -1.23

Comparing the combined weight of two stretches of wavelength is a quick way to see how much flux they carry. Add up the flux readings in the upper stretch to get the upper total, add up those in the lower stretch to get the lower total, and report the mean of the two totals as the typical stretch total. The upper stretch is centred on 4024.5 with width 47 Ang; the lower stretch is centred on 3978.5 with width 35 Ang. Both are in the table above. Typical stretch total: 121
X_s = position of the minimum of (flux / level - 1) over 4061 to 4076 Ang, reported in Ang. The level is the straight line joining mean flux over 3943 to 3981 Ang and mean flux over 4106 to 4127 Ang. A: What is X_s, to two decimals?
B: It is 4063.58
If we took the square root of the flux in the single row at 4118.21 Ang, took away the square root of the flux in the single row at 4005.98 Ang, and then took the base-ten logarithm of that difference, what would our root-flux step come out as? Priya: -0.4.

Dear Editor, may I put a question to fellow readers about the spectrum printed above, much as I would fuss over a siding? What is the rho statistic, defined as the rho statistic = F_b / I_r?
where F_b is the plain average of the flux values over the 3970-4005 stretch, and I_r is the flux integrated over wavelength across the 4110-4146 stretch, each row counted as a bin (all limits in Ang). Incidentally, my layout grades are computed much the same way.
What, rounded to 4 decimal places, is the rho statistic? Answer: 0.0214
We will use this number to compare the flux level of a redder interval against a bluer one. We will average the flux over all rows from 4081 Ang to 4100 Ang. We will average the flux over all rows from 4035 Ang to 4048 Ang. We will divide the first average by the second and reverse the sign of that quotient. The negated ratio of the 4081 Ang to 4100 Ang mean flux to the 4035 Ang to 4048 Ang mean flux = -1.15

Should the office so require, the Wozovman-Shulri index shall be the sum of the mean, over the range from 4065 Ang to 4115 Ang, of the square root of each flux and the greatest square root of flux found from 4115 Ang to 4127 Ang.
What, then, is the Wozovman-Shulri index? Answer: 5.39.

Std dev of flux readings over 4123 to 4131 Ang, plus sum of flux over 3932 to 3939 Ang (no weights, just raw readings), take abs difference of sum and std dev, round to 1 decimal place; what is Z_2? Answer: 5.3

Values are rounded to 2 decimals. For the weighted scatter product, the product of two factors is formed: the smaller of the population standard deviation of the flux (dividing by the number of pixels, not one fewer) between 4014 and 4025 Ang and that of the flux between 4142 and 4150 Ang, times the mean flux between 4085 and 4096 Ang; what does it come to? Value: 2.88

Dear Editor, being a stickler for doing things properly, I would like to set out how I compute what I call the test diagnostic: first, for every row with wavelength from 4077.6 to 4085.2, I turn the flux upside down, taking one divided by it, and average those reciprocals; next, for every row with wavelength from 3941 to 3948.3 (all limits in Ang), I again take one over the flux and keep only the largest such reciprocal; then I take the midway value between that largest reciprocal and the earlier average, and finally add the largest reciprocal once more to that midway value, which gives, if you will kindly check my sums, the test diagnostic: 0.6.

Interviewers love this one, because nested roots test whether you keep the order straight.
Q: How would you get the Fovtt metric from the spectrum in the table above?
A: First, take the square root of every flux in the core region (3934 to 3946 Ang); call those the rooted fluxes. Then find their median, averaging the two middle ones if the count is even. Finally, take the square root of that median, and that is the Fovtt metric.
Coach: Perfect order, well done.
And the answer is 1.29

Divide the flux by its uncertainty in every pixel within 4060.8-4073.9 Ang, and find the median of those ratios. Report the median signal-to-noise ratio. 35.9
